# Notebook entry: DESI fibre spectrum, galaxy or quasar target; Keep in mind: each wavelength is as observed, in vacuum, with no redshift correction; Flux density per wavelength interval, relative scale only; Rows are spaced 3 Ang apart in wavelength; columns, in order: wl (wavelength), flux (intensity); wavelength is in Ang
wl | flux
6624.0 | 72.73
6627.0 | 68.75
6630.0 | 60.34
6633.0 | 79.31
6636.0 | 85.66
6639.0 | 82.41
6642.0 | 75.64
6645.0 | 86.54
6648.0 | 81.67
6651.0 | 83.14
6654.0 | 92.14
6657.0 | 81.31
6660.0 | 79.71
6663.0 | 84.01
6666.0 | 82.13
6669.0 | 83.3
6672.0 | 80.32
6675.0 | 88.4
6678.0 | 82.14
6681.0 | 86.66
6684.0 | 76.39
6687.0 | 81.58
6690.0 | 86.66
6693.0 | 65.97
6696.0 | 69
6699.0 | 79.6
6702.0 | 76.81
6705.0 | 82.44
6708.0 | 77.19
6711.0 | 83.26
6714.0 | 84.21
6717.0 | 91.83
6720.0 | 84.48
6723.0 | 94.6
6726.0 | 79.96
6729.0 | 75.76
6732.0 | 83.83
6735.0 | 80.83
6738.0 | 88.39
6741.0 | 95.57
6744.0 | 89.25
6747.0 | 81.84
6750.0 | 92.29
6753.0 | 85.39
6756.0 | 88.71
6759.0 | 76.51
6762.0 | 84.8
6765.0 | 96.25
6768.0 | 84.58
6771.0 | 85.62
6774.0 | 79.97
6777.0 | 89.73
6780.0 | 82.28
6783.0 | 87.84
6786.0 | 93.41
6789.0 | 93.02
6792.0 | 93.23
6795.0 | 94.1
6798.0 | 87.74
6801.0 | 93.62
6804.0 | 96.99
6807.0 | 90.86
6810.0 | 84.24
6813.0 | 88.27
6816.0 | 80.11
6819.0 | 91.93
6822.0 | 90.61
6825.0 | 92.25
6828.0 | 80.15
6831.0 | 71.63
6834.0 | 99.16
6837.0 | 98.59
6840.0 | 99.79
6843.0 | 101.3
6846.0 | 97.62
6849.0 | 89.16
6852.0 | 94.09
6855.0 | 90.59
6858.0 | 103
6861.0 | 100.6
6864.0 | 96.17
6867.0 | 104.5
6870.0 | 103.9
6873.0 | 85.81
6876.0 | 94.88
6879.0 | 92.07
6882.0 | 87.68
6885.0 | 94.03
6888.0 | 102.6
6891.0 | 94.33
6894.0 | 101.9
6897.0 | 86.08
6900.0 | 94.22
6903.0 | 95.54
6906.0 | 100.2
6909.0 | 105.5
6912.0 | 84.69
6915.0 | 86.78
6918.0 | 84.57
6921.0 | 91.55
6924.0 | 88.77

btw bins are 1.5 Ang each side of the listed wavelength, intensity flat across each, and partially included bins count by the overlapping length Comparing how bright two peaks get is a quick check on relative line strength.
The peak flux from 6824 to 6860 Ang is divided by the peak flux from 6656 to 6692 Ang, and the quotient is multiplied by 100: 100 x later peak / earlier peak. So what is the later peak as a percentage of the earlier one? 117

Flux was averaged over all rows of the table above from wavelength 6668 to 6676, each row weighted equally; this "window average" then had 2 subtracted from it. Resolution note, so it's 82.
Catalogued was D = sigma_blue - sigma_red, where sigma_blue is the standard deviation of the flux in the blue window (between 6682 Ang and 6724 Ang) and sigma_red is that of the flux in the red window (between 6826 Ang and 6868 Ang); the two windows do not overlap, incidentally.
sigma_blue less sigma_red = -1.4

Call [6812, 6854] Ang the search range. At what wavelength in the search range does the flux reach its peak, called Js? 6843.0 Ang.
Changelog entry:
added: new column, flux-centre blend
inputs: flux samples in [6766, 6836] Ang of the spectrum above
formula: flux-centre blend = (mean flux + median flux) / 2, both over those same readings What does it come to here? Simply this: 89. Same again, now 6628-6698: 81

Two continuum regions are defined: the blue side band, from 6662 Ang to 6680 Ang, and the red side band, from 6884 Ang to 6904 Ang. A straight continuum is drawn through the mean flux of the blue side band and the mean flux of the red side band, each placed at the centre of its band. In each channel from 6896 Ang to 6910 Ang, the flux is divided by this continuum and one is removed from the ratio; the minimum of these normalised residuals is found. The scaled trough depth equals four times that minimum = -0.4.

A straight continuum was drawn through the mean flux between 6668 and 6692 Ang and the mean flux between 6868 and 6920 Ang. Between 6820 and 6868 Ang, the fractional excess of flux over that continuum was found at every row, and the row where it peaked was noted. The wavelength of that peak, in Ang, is 6867.0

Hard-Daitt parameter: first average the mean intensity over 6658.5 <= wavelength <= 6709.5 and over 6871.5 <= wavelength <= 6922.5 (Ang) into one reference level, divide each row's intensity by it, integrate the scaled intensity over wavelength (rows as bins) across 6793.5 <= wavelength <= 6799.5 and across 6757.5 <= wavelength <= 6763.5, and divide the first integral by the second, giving 1.13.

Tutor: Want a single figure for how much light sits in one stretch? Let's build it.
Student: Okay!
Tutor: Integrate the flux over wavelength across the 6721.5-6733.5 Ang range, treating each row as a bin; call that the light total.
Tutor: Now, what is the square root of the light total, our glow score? 31.7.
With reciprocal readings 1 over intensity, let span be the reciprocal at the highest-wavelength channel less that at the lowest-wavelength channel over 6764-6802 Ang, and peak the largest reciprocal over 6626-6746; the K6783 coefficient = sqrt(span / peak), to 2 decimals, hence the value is 0.13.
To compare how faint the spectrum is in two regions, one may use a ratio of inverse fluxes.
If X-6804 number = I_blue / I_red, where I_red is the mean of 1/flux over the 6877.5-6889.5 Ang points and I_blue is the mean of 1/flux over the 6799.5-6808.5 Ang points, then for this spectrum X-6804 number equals 1.00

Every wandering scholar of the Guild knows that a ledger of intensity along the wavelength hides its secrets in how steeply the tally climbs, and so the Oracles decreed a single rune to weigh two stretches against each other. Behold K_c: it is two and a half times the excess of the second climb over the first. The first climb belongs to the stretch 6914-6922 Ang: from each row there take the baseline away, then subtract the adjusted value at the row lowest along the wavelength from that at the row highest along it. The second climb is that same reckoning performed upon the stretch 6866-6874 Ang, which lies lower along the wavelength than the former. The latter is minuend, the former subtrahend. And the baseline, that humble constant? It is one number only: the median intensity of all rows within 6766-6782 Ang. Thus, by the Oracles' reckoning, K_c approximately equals -59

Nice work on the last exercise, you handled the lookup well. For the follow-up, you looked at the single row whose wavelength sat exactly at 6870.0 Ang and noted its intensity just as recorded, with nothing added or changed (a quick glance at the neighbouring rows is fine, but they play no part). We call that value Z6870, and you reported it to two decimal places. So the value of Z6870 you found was 103.90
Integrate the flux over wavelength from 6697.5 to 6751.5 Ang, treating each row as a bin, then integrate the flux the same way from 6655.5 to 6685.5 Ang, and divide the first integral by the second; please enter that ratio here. 1.85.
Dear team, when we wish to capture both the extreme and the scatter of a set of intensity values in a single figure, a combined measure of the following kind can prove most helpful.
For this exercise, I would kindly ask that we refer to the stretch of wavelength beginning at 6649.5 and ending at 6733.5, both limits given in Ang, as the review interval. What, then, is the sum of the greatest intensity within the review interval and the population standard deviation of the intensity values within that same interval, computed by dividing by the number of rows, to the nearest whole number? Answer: 101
